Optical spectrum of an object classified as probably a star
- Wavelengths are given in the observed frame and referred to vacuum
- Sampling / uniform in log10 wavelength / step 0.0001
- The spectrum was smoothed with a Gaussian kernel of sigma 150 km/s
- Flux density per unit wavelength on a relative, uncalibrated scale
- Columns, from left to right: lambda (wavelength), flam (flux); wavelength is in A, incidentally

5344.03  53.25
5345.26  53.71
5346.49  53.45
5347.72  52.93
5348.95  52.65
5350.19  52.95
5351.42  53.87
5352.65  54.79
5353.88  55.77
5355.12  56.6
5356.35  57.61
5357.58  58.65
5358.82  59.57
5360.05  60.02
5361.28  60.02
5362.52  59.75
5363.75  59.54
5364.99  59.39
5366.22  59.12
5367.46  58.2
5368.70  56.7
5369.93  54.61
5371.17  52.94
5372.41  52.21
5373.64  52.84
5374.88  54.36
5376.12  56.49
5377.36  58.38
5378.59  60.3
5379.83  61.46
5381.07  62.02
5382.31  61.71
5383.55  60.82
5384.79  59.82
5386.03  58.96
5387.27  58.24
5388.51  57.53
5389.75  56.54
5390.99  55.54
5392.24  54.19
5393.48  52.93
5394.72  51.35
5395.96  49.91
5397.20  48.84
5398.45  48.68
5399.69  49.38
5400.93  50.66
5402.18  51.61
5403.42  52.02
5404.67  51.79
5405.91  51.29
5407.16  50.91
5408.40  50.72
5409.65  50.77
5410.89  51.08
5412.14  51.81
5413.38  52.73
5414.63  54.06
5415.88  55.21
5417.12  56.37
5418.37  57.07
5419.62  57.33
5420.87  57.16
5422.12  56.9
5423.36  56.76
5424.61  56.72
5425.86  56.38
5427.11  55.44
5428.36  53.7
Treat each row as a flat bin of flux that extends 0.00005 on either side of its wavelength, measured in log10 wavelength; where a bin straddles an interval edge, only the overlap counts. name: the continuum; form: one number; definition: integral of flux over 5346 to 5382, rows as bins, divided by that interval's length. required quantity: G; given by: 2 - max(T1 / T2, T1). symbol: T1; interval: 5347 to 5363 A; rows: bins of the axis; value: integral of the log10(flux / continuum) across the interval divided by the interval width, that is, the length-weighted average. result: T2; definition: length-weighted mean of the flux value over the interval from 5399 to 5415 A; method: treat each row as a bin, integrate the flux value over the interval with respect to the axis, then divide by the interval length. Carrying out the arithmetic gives 2.00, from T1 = -0.003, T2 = 51.4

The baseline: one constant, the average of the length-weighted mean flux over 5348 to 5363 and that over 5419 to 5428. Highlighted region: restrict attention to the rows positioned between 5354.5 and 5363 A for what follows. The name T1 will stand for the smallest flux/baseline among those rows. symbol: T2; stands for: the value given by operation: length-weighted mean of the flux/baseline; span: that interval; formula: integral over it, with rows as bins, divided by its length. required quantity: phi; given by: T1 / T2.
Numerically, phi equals 0.961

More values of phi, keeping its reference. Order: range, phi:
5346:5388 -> 0.912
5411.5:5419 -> 0.950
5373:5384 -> 0.900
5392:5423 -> 0.925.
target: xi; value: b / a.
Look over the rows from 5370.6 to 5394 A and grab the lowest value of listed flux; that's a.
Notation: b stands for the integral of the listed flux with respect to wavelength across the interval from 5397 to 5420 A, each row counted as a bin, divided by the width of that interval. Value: 1.00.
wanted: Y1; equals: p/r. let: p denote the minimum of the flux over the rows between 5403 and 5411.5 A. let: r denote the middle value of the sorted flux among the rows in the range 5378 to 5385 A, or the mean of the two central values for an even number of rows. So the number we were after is 0.83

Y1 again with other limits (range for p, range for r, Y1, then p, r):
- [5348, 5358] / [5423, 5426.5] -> 0.93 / 52.65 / 57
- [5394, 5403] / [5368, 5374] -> 0.92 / 48.68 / 53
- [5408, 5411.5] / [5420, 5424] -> 0.89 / 50.72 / 57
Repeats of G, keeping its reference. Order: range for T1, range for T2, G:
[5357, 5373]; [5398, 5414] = 1.99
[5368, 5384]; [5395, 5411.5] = 2.00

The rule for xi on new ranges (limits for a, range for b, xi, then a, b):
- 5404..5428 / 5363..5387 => 1.14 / 50.72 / 57.9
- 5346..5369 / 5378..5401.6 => 1.06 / 52.65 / 55.7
